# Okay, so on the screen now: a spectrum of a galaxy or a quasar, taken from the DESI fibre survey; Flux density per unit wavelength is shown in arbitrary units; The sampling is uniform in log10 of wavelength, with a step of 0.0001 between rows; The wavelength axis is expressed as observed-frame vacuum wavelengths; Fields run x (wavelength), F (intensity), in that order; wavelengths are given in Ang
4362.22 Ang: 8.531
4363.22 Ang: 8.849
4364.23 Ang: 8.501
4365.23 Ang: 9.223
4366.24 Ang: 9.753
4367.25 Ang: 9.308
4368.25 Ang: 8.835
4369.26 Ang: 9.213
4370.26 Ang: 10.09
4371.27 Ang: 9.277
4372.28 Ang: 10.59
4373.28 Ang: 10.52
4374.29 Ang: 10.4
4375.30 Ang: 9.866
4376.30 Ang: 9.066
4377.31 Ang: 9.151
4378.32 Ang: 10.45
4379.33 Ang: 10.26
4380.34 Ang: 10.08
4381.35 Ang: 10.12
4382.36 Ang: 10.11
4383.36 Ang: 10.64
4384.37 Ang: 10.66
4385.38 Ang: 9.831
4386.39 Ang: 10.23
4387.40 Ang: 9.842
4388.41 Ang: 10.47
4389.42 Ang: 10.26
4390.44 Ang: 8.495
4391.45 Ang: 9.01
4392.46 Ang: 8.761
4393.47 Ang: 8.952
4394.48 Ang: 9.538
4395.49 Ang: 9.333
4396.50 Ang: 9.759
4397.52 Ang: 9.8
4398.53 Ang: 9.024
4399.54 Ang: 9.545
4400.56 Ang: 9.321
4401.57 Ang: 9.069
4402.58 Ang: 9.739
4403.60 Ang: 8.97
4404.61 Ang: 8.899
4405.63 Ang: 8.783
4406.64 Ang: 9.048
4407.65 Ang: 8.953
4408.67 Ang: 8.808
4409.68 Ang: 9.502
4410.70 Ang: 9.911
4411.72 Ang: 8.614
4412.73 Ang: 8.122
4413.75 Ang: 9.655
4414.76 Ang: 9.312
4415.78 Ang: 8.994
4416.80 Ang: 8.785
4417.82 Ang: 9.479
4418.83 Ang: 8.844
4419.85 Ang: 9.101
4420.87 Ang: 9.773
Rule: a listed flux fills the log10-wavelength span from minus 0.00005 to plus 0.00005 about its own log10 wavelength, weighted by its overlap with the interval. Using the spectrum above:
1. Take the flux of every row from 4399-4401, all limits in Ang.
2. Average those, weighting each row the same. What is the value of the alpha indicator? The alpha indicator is 9.4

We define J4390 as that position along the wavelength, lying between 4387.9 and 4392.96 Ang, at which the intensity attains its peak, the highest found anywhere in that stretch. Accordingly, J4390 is 4388.41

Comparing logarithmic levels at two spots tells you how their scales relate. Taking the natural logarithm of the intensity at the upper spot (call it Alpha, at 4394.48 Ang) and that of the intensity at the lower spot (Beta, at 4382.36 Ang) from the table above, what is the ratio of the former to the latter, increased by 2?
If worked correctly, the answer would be 2.97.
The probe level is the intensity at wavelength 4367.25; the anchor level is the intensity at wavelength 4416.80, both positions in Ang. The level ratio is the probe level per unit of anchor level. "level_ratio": 1.06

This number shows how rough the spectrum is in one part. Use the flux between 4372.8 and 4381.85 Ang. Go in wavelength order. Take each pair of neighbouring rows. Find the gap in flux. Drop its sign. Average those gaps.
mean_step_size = 0.41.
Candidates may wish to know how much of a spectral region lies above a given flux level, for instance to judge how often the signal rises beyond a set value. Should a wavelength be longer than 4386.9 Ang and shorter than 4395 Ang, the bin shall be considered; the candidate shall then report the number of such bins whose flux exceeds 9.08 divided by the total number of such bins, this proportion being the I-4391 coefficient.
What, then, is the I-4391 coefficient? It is 0.50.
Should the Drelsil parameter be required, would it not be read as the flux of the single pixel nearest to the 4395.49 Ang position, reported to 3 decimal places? 9.333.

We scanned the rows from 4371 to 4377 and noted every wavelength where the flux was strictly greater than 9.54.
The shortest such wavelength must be 4372.28 Ang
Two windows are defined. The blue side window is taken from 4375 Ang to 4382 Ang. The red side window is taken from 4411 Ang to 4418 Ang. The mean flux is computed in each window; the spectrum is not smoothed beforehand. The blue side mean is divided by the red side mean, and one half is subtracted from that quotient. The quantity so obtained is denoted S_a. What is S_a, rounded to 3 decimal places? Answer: 0.596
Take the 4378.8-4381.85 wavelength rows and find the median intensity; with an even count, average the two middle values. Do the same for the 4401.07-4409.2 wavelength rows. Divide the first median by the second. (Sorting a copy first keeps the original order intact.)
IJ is 1.13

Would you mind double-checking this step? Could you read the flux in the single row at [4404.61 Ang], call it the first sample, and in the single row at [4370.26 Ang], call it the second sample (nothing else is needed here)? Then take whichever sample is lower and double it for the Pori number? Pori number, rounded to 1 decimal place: 17.8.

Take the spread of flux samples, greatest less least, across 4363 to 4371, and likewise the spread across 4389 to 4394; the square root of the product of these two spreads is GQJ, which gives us 1.7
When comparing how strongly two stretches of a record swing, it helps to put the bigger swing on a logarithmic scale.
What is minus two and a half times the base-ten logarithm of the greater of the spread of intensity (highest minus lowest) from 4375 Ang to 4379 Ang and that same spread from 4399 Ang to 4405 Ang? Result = -0.4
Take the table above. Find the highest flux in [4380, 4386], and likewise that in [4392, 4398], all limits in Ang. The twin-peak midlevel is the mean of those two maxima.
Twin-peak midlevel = 10.2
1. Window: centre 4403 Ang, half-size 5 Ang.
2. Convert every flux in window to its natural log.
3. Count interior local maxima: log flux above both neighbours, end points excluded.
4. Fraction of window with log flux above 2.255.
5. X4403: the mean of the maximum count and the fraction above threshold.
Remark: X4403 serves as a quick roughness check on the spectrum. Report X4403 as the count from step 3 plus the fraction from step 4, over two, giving 1.60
